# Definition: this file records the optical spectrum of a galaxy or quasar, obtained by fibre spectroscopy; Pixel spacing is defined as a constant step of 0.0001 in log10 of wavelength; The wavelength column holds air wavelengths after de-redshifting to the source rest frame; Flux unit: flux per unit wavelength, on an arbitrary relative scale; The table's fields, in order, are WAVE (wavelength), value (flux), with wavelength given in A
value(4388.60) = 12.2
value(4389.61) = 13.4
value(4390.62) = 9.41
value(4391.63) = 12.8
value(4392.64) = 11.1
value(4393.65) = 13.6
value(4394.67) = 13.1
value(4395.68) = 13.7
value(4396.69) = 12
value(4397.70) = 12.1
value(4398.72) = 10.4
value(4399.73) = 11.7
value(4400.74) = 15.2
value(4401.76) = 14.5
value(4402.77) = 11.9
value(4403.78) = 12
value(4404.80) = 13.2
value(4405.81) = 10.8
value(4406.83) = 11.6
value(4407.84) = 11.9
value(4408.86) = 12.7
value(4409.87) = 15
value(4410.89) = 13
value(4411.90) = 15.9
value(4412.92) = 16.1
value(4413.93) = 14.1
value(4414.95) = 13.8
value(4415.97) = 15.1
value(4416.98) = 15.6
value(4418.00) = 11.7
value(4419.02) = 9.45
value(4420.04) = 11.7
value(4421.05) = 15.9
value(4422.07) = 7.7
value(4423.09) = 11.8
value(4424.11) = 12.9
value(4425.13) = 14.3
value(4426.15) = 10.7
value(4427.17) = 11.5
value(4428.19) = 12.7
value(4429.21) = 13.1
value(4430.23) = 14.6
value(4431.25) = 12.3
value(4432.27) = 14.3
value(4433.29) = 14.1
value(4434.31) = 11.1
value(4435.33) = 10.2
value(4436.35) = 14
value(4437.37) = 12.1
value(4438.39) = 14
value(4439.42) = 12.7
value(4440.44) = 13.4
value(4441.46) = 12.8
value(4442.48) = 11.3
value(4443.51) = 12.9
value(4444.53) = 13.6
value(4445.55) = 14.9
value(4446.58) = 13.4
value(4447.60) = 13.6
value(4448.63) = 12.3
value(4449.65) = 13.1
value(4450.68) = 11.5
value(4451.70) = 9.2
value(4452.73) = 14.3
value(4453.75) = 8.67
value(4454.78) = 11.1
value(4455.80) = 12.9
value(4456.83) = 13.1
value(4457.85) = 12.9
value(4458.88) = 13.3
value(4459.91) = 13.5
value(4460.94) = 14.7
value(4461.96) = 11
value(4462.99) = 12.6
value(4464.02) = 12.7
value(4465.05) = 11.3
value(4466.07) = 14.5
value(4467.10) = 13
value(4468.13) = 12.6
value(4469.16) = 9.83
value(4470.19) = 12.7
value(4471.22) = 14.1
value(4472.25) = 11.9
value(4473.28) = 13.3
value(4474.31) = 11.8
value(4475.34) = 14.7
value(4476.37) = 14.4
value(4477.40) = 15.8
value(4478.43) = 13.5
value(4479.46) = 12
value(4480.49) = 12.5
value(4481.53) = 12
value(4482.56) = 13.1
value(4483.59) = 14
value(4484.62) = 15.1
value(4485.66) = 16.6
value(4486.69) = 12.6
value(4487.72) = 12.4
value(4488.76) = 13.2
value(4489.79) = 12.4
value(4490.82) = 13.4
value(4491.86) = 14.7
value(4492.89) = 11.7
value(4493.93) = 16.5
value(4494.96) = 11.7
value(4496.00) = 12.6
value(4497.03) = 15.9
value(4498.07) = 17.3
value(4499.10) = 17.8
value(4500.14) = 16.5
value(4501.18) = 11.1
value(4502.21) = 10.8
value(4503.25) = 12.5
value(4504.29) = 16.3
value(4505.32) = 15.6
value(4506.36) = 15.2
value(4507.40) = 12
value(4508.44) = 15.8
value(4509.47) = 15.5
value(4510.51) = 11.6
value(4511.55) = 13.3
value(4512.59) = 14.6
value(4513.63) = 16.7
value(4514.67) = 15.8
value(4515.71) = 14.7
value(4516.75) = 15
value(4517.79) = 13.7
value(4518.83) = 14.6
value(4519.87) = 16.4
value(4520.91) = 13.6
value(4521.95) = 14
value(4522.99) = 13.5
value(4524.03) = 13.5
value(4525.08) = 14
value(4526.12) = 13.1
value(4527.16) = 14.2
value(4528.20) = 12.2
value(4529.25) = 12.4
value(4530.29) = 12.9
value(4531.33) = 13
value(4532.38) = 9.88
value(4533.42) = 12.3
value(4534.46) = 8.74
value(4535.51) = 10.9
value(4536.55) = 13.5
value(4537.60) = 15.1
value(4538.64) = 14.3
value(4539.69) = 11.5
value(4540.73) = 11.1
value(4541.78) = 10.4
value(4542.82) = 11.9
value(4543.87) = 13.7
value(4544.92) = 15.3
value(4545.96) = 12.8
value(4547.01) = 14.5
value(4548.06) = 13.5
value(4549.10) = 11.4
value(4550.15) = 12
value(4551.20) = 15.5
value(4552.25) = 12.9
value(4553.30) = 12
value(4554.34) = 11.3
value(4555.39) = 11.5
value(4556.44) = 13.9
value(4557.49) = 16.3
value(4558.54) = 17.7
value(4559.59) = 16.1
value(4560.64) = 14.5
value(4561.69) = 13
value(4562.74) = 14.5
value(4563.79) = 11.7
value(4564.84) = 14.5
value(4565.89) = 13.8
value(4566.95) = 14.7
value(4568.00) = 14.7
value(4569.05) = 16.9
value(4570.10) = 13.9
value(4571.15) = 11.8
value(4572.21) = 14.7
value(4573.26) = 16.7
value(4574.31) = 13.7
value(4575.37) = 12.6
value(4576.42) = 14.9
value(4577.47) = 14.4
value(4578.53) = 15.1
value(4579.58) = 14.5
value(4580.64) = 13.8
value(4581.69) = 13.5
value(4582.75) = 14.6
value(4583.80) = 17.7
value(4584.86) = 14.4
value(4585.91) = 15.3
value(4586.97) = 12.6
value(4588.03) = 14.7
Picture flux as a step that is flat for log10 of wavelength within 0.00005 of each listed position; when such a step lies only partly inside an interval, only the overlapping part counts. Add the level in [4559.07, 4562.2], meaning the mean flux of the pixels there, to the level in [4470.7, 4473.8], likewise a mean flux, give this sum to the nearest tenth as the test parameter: 27.6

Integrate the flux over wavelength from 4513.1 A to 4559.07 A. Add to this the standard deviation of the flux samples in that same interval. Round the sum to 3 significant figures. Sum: 615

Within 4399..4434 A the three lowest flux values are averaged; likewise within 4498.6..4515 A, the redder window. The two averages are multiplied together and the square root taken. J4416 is 10.2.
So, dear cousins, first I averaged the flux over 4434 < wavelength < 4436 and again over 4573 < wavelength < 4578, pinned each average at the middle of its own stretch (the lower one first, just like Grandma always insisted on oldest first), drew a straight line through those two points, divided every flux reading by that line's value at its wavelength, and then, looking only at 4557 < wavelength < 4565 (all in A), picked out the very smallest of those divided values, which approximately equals 0.83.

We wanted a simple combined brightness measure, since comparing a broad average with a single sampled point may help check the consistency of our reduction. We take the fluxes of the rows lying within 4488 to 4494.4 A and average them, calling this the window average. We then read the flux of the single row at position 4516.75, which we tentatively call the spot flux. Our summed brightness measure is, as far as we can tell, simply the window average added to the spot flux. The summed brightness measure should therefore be 28.6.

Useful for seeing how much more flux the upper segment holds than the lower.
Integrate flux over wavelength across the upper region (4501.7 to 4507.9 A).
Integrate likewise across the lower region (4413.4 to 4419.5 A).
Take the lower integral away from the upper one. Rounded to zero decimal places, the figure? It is 4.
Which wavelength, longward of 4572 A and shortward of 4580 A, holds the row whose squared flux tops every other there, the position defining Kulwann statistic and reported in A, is 4573.26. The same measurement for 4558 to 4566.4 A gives 4558.54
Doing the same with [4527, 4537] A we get 4527.16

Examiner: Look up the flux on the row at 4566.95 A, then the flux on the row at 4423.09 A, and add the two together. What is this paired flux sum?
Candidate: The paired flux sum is 26.5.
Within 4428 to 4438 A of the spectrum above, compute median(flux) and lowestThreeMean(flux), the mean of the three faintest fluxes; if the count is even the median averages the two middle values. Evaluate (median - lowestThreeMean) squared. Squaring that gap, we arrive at 3.1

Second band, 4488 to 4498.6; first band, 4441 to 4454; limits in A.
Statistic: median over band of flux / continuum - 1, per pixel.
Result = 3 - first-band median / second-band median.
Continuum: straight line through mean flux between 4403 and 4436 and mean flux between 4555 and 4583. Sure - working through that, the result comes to 2.3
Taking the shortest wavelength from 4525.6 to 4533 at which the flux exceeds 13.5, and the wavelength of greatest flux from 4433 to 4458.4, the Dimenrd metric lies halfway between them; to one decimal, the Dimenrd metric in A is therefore 4486.4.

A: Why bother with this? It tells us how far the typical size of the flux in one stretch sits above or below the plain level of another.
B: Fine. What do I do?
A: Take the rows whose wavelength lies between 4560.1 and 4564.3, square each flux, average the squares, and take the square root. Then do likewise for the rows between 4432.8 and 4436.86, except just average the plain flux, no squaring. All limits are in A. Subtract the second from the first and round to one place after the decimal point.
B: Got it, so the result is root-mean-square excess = 1.1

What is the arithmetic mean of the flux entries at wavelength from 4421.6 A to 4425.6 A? 11.7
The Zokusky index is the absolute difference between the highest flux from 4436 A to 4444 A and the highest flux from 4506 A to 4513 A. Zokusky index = 1.80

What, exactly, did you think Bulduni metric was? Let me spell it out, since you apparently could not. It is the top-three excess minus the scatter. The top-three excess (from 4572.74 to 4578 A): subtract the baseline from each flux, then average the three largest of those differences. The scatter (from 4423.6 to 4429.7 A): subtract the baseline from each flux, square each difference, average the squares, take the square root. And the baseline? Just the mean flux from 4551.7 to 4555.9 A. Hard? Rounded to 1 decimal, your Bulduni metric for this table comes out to 2.1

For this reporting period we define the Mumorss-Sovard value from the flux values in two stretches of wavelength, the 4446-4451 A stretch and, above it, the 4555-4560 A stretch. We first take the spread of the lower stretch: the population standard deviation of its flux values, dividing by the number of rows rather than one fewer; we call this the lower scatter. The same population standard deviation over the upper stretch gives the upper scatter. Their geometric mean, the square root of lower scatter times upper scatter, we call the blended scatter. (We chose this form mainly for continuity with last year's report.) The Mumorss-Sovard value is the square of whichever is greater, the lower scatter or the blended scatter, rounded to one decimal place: 1.7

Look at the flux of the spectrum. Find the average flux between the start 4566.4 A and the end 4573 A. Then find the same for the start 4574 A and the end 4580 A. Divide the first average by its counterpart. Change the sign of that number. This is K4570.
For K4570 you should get -1.02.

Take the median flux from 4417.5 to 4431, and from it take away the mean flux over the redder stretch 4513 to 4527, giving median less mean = -2.7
